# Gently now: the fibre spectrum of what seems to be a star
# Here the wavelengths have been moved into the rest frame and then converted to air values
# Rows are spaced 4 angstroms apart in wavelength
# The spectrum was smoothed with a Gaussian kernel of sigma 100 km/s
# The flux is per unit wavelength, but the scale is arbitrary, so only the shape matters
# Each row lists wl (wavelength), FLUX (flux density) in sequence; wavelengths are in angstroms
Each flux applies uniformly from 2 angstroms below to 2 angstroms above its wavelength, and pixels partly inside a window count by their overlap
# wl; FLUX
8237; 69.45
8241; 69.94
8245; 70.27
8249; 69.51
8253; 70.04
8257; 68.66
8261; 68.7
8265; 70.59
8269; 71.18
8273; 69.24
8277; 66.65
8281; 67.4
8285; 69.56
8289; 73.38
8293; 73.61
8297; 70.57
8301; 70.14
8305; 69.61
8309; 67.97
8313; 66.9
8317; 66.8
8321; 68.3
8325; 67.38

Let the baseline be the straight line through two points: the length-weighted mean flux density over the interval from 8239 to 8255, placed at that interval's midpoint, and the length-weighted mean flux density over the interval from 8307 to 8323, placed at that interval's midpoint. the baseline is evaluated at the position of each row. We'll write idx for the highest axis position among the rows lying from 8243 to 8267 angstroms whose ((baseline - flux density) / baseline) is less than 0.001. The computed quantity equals 8265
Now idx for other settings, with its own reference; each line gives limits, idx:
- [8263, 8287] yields 8285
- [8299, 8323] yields 8321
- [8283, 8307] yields 8305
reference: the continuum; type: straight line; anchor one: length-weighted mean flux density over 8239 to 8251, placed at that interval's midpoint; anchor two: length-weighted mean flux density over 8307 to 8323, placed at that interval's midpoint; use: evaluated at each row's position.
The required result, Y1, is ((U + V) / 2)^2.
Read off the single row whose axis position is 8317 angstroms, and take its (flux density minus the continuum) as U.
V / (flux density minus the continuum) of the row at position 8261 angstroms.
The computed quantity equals 0.4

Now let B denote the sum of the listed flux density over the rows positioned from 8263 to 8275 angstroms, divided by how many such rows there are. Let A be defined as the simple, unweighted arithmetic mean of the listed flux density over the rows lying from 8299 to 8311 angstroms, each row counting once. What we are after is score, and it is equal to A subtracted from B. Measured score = 1.1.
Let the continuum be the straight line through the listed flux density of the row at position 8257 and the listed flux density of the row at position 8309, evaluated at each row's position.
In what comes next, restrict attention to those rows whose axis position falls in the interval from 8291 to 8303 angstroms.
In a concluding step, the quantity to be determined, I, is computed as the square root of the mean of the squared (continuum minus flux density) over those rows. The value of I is 3.64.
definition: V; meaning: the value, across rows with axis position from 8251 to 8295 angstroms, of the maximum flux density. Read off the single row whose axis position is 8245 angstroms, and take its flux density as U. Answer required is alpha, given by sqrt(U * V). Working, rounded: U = 70.27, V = 73.61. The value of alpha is 71.9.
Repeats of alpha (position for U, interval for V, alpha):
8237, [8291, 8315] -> 71.5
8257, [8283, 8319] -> 71.1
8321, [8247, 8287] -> 69.7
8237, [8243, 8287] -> 70.3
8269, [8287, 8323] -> 72.4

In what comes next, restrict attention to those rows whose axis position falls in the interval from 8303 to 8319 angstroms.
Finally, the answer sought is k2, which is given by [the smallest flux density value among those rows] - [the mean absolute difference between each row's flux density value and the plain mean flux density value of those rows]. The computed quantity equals 65.8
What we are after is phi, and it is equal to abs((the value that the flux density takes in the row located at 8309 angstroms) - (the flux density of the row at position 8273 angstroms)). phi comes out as 1.3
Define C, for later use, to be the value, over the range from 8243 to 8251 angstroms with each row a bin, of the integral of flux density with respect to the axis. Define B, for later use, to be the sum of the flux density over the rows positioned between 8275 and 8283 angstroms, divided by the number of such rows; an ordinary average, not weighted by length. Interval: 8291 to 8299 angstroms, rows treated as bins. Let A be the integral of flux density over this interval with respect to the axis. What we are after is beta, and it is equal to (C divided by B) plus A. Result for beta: 585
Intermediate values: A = 577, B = 67.0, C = 559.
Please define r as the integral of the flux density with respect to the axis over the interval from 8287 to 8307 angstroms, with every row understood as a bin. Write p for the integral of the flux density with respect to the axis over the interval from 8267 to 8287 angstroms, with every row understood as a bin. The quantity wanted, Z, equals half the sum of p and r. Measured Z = 1403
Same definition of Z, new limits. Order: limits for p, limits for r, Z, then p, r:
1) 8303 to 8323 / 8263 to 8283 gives 1369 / 1358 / 1380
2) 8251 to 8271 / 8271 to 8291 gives 1391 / 1397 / 1385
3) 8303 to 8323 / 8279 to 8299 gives 1388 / 1358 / 1418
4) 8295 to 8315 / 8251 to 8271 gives 1389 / 1381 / 1397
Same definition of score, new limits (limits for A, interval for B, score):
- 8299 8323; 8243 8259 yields 1.3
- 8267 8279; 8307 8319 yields -1.8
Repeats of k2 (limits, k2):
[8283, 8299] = 67.8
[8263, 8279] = 65.2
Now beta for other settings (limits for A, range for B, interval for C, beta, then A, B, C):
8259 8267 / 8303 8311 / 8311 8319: 565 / 557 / 68.8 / 535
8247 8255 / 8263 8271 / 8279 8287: 566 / 558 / 70.9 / 548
